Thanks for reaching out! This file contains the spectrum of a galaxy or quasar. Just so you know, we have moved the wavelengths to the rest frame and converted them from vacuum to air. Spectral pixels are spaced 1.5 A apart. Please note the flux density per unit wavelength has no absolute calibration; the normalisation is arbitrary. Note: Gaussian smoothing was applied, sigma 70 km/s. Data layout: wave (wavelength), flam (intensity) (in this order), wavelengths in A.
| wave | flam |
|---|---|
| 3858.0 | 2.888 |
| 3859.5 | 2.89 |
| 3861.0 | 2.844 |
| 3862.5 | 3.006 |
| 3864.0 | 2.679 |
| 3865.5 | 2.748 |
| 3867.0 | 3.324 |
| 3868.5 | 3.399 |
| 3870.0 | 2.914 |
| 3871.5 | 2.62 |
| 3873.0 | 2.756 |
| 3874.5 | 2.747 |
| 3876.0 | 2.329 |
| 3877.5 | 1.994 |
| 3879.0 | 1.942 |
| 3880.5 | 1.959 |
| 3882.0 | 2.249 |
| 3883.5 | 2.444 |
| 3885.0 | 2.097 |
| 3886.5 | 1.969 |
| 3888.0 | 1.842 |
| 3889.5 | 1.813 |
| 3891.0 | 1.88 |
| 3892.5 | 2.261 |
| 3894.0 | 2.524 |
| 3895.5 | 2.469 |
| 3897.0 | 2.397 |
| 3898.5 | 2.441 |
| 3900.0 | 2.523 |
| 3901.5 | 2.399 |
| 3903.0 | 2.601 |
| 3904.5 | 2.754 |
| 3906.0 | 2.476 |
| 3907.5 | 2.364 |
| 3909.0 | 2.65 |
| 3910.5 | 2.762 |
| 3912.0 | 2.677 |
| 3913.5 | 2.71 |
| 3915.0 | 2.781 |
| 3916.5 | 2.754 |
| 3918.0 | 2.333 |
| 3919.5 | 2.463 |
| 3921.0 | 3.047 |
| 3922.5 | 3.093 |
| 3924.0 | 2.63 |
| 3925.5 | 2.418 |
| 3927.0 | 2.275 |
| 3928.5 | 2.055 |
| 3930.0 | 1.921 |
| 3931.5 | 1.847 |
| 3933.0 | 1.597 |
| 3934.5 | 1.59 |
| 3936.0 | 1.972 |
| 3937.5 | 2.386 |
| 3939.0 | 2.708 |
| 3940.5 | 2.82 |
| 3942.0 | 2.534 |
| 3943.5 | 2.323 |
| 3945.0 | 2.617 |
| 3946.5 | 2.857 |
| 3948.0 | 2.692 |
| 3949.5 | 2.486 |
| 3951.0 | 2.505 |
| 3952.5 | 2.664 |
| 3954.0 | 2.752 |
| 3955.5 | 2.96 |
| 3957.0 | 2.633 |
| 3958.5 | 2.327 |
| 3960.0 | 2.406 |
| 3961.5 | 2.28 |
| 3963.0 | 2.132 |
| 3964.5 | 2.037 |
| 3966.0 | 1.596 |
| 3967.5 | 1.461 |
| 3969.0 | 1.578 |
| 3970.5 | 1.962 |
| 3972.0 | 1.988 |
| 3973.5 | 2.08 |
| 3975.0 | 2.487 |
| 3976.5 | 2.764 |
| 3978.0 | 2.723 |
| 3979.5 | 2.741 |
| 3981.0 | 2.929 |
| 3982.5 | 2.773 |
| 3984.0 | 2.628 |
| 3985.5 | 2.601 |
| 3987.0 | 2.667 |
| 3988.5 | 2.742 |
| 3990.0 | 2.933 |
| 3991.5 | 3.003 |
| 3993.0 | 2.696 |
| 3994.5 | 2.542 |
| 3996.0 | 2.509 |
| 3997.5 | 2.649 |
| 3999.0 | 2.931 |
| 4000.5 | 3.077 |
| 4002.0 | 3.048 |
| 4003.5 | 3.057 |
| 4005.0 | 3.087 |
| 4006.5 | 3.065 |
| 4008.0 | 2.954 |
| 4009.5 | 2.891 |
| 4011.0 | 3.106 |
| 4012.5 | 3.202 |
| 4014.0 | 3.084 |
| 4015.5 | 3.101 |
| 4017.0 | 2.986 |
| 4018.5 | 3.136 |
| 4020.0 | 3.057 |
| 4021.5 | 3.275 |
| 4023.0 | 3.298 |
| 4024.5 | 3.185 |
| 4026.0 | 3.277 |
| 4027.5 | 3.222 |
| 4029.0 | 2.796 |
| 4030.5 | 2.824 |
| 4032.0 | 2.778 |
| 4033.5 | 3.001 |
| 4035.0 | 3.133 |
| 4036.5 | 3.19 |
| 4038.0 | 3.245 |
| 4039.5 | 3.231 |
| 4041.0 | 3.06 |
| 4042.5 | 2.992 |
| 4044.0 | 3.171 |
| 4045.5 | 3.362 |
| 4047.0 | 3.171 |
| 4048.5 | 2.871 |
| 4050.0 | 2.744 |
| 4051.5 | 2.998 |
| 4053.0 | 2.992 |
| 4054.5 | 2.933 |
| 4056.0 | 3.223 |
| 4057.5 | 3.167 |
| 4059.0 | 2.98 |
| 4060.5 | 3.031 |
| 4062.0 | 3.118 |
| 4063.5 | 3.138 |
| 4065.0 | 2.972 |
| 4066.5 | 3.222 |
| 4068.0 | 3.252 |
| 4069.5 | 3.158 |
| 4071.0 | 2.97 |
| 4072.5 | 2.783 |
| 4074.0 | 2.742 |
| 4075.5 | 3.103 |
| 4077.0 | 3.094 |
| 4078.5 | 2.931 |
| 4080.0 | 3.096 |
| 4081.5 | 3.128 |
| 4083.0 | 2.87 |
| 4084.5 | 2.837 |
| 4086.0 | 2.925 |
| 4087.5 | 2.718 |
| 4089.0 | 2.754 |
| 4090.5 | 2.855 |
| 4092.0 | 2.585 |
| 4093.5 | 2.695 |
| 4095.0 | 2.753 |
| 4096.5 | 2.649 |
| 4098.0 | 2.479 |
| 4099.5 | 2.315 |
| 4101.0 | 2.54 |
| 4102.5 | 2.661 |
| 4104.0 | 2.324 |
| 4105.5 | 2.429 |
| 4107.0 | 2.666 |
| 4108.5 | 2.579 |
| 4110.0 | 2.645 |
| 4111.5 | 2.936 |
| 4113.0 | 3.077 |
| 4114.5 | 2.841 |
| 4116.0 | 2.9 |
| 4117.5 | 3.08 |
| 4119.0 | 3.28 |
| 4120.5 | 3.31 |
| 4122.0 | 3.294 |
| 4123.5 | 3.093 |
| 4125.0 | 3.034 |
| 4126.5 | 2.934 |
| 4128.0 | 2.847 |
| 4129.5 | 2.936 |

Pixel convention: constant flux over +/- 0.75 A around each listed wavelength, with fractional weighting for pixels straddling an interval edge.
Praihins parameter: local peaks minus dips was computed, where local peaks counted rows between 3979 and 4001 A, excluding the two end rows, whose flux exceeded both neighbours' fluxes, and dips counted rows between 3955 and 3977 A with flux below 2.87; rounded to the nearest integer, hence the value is -12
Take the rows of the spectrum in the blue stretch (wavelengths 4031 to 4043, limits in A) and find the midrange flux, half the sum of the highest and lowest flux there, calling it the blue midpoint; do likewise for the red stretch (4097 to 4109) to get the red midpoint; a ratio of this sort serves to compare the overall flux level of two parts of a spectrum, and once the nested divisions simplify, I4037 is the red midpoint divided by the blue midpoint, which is 0.83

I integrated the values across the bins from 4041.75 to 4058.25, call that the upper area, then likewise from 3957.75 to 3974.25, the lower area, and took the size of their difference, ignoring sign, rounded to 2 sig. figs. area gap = 18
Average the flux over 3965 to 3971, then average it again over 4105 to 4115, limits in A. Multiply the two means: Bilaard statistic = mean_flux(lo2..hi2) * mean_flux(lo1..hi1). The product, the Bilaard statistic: 4.5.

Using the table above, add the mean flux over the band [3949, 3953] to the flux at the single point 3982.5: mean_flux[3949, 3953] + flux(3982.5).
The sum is 5.32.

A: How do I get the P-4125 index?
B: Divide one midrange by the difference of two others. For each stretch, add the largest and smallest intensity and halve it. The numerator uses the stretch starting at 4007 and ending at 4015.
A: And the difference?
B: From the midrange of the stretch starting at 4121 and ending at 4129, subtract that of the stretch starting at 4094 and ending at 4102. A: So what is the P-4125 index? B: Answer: 5.7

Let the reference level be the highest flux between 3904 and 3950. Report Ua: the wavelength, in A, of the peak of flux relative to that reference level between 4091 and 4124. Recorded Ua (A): 4120.5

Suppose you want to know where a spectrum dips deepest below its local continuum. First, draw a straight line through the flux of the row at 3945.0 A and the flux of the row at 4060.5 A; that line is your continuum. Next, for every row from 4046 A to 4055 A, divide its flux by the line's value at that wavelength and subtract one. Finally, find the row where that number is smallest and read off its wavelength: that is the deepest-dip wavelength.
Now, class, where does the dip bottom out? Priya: 4050.0 A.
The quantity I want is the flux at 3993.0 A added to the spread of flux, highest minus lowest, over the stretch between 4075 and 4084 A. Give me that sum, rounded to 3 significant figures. 2.95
